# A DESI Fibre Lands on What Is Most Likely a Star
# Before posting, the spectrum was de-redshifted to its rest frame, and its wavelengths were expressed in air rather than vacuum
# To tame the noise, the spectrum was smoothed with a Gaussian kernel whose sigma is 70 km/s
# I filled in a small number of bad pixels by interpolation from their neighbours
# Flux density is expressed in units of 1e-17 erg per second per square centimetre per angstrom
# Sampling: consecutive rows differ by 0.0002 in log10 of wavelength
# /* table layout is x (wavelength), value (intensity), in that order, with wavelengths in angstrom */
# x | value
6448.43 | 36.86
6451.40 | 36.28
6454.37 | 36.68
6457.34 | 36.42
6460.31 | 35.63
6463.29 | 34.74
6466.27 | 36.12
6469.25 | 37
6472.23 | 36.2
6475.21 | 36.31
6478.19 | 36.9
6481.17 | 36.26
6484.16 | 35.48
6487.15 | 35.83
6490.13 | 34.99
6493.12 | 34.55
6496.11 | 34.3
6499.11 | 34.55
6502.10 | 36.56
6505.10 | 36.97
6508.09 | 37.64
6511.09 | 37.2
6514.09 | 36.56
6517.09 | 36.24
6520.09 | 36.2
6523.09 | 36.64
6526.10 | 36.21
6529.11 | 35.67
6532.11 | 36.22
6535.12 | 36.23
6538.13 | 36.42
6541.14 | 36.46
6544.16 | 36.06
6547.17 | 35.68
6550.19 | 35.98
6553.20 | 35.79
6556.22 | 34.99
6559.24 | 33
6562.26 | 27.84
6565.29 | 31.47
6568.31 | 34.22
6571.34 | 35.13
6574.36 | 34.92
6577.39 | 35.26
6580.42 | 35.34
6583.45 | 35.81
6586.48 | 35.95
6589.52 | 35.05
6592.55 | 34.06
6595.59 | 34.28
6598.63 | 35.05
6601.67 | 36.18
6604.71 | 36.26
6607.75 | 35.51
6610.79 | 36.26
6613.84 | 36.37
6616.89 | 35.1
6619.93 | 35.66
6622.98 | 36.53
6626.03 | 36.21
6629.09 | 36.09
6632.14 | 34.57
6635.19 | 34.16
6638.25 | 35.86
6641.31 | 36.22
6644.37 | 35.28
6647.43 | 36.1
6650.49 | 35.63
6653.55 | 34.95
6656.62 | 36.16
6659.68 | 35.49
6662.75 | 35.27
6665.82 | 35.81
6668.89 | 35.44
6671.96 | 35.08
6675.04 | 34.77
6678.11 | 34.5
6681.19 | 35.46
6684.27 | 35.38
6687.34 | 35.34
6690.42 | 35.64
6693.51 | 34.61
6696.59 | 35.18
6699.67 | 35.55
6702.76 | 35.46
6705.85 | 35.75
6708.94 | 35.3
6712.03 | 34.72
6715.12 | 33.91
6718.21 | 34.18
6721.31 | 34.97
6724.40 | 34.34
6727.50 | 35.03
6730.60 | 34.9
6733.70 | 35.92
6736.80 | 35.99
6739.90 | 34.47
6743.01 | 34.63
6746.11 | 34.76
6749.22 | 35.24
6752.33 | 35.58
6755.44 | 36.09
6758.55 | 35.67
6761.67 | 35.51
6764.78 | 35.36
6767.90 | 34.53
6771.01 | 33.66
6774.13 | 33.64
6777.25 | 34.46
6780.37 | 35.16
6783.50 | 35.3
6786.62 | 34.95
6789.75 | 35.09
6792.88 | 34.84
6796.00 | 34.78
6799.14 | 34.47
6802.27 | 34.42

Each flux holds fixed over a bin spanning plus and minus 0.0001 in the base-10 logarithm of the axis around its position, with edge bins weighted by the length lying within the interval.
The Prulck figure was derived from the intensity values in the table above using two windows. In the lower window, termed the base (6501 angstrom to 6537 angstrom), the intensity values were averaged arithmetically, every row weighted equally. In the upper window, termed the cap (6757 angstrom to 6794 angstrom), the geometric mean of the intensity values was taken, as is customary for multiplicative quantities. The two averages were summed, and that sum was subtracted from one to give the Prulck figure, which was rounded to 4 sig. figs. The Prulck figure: -70.37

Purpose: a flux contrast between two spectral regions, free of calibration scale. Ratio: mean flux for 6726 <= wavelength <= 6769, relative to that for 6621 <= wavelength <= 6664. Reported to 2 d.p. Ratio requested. 0.99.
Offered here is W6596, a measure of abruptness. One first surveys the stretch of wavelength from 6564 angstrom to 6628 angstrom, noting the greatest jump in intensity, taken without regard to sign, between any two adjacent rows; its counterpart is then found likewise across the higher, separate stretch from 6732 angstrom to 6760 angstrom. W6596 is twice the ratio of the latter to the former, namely 1.1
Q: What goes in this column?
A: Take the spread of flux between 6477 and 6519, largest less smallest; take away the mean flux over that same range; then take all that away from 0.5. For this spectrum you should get 33.2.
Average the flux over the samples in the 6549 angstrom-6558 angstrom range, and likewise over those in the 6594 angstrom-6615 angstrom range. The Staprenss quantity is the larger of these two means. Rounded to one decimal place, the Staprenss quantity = 35.7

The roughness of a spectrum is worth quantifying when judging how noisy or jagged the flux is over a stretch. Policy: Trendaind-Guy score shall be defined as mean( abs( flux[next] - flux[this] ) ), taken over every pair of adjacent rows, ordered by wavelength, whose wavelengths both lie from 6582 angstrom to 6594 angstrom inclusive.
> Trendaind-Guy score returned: 0.68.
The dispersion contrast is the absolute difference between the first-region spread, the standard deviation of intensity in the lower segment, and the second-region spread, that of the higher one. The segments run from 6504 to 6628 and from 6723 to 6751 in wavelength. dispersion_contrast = 1.1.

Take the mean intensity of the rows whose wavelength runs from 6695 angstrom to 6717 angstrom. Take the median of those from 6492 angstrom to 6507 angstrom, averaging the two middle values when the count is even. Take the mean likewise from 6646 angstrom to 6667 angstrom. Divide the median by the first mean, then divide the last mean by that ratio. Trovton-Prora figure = 36.2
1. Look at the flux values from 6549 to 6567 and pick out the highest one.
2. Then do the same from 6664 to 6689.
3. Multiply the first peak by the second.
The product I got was 1288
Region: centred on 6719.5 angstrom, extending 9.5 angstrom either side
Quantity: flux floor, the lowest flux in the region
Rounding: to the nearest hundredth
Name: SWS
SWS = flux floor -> 33.91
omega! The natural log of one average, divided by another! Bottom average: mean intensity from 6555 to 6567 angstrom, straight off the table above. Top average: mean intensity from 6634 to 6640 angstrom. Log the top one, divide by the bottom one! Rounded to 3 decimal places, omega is 0.112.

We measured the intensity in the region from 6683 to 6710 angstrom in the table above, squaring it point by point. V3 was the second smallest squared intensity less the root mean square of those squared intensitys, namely -13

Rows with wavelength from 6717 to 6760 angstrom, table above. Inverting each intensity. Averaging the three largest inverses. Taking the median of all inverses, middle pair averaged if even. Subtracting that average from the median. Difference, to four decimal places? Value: -0.0006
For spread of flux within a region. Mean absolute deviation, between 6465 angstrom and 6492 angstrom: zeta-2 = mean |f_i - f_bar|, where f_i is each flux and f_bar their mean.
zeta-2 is 0.46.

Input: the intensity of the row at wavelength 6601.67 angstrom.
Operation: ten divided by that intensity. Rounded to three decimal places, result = 0.276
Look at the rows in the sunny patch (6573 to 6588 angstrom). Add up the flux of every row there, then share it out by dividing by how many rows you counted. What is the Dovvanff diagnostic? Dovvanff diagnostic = 35.5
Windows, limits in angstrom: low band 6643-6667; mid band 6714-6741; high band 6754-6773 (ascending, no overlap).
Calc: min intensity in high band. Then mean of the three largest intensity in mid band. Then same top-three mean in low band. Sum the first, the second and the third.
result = 105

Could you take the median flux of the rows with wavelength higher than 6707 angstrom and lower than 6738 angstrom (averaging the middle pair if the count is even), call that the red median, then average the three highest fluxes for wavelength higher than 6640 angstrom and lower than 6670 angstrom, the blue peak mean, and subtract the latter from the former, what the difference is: -1.2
